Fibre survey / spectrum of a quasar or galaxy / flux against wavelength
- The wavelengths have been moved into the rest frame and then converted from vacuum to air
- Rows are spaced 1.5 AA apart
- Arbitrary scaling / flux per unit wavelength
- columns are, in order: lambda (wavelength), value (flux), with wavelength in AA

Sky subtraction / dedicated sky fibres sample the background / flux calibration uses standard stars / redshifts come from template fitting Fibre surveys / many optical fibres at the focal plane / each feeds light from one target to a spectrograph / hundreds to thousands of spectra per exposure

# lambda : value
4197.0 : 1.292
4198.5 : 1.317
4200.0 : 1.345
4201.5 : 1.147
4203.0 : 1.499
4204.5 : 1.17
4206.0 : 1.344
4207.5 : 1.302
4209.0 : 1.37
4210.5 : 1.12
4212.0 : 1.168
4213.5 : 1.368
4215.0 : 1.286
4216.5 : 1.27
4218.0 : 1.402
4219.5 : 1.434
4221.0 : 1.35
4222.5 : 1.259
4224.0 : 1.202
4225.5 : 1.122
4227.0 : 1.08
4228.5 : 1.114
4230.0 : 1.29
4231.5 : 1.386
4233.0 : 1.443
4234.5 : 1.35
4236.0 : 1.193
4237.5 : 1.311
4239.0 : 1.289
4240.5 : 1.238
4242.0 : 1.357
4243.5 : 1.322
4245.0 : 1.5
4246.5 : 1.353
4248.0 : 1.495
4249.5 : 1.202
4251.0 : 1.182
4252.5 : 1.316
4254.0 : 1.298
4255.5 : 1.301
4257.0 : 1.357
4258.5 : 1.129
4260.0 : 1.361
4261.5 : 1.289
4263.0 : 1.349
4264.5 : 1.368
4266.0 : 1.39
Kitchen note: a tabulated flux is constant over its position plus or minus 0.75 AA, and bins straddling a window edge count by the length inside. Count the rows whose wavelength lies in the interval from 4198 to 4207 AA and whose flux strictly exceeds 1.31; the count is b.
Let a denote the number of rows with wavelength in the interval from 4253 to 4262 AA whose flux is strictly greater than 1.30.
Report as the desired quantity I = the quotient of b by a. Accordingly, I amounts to 1.33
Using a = 3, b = 4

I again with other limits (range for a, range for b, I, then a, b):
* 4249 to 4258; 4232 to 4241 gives 1.00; 3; 3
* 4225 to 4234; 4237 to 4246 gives 2.00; 2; 4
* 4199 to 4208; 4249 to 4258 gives 0.50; 4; 2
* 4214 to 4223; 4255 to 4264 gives 1.00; 3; 3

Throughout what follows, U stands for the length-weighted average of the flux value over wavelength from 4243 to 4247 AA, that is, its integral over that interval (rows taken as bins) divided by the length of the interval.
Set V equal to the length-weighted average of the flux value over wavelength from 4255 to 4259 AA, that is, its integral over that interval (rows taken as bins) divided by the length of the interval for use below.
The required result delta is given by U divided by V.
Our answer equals 1.10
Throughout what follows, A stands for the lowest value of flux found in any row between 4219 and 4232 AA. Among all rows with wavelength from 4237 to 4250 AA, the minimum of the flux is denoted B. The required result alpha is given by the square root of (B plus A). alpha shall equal 1.511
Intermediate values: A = 1.08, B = 1.202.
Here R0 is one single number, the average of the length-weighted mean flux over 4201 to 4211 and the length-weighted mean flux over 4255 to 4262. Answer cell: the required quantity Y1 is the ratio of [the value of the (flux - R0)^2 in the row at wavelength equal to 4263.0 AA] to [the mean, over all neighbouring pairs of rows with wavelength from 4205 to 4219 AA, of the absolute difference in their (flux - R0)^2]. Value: 0.44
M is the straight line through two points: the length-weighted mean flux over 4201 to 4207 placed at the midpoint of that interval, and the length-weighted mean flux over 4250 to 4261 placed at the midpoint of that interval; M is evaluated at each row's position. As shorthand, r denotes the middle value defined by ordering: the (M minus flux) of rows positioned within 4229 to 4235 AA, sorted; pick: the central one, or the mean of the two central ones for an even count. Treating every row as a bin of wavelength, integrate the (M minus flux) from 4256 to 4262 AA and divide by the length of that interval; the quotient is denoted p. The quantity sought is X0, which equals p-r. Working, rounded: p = -0.01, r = -0.08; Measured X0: 0.073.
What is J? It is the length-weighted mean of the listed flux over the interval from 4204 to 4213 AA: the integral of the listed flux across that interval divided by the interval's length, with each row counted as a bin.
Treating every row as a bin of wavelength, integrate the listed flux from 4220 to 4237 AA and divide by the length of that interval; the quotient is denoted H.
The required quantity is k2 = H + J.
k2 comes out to 2.51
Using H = 1.26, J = 1.25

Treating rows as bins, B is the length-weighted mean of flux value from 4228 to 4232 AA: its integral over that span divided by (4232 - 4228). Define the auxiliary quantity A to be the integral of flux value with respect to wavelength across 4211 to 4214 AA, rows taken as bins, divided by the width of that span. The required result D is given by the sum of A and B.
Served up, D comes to 2.51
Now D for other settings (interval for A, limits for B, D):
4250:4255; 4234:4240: 2.55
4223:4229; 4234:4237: 2.40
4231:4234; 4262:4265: 2.76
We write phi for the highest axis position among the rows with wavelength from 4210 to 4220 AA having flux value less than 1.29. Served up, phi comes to 4216.5 AA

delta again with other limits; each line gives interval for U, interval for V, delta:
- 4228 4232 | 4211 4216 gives 1.00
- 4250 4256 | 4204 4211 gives 1.00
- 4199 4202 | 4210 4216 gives 1.01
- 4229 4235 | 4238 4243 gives 1.05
